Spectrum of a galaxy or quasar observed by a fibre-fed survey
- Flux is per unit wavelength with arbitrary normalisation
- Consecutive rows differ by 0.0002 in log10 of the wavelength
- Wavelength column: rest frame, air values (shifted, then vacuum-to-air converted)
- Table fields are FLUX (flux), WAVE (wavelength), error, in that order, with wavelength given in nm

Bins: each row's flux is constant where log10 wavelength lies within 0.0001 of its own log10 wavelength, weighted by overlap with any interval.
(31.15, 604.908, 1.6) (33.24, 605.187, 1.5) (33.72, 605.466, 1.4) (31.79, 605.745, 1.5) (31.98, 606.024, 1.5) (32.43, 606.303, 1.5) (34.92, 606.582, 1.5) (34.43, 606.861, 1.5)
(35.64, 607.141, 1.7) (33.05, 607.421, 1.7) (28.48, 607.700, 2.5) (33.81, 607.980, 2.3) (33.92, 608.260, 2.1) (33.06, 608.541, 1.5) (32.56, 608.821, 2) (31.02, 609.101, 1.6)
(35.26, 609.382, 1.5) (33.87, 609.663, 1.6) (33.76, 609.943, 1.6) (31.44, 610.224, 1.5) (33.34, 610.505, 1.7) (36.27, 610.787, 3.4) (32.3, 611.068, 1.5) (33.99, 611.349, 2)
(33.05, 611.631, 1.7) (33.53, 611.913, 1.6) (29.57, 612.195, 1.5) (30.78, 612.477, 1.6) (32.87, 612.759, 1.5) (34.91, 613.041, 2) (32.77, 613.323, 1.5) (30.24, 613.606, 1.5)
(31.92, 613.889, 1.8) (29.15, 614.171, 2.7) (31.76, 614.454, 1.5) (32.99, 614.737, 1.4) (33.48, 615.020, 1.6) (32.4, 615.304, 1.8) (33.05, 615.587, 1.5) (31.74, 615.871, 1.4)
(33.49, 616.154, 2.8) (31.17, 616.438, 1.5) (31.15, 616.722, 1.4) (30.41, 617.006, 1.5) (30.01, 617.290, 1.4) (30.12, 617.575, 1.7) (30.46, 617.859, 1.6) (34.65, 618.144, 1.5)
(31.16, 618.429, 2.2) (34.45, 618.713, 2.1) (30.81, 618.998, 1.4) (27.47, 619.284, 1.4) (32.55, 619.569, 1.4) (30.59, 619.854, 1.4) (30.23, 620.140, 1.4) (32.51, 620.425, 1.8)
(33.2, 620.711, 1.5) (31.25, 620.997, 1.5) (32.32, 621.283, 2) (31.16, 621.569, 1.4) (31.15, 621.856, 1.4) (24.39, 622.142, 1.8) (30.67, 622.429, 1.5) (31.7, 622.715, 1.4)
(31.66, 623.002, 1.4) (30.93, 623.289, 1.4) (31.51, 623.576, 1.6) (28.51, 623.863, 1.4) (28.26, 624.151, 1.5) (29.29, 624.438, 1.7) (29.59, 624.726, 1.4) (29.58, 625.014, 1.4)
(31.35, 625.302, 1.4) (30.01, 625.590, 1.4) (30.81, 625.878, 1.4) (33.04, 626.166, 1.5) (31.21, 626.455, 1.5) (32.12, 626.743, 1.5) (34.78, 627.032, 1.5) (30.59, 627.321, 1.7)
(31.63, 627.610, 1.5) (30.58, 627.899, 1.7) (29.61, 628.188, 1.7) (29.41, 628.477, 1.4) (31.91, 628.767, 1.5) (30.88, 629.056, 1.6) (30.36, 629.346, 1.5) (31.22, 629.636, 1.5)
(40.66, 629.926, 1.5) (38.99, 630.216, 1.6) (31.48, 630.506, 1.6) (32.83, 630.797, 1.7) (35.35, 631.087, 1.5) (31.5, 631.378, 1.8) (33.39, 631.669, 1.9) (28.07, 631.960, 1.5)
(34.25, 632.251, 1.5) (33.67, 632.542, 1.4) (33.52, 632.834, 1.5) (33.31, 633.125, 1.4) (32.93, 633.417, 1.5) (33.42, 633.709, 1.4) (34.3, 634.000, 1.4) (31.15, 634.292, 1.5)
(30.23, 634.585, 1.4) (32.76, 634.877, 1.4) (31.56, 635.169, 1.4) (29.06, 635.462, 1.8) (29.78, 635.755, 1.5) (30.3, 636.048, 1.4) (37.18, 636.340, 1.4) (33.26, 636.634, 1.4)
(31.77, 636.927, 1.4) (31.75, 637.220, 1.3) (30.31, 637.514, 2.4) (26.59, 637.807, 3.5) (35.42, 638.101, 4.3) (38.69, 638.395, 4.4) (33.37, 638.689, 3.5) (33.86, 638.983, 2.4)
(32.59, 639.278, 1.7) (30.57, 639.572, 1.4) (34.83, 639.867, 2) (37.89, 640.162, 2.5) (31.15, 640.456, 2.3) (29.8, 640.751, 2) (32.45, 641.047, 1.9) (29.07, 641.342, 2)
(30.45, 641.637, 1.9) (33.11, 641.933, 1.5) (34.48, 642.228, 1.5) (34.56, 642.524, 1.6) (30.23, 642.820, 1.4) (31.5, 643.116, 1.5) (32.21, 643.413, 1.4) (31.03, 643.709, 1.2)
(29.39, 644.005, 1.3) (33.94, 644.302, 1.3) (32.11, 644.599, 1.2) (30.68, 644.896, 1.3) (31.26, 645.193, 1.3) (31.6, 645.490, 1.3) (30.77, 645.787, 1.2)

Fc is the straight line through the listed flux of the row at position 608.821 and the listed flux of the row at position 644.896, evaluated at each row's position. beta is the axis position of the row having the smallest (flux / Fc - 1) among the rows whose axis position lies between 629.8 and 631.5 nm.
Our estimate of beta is 630.506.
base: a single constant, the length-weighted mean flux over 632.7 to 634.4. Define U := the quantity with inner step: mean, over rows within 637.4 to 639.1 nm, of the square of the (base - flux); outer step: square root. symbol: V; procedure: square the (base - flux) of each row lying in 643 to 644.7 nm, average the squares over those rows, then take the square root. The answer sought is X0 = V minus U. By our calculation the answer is -1.81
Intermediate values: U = 3.8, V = 2.0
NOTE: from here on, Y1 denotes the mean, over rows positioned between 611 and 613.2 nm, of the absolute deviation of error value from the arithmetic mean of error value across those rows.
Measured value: 0.17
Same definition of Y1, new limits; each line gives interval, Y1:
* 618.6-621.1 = 0.18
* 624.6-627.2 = 0.05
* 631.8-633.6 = 0.04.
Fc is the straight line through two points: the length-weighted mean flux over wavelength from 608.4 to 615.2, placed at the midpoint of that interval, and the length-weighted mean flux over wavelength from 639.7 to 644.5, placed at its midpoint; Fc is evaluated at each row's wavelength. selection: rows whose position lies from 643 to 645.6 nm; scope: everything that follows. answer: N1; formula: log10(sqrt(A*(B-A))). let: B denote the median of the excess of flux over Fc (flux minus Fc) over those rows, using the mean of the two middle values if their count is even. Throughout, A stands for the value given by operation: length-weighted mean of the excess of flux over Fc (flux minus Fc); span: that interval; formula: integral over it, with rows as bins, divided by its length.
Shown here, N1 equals -0.78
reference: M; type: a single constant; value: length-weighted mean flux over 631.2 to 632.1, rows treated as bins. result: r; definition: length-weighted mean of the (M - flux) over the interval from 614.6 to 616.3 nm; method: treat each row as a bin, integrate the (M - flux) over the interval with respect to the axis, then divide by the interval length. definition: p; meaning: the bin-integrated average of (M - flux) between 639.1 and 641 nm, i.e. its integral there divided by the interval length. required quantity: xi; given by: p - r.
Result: 0.1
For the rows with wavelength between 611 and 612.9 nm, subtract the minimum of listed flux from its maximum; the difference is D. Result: 4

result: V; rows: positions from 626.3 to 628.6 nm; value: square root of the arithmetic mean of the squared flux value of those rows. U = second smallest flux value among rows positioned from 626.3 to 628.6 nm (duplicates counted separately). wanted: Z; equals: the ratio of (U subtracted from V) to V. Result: 0.053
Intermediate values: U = 29.61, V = 31.3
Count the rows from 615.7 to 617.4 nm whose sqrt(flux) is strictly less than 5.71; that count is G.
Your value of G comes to 5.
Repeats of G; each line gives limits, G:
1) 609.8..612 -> 2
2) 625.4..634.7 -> 18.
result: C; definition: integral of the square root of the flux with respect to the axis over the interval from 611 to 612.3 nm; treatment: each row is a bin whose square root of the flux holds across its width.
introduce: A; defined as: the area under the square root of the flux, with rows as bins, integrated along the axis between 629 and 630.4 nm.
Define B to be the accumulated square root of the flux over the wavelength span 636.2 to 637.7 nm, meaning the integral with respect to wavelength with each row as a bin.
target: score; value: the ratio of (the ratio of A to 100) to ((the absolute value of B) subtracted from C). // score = -0.07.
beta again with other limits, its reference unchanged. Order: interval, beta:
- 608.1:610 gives 609.101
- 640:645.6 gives 641.342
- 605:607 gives 605.745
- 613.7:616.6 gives 614.171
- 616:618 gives 617.290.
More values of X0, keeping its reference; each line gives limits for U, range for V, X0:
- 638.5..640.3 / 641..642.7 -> -0.16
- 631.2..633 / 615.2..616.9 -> -0.91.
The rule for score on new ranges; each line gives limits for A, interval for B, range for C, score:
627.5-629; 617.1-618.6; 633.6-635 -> -0.19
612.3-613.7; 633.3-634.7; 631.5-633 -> 0.14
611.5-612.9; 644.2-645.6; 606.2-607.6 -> 0.30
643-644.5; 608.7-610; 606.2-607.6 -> 0.13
